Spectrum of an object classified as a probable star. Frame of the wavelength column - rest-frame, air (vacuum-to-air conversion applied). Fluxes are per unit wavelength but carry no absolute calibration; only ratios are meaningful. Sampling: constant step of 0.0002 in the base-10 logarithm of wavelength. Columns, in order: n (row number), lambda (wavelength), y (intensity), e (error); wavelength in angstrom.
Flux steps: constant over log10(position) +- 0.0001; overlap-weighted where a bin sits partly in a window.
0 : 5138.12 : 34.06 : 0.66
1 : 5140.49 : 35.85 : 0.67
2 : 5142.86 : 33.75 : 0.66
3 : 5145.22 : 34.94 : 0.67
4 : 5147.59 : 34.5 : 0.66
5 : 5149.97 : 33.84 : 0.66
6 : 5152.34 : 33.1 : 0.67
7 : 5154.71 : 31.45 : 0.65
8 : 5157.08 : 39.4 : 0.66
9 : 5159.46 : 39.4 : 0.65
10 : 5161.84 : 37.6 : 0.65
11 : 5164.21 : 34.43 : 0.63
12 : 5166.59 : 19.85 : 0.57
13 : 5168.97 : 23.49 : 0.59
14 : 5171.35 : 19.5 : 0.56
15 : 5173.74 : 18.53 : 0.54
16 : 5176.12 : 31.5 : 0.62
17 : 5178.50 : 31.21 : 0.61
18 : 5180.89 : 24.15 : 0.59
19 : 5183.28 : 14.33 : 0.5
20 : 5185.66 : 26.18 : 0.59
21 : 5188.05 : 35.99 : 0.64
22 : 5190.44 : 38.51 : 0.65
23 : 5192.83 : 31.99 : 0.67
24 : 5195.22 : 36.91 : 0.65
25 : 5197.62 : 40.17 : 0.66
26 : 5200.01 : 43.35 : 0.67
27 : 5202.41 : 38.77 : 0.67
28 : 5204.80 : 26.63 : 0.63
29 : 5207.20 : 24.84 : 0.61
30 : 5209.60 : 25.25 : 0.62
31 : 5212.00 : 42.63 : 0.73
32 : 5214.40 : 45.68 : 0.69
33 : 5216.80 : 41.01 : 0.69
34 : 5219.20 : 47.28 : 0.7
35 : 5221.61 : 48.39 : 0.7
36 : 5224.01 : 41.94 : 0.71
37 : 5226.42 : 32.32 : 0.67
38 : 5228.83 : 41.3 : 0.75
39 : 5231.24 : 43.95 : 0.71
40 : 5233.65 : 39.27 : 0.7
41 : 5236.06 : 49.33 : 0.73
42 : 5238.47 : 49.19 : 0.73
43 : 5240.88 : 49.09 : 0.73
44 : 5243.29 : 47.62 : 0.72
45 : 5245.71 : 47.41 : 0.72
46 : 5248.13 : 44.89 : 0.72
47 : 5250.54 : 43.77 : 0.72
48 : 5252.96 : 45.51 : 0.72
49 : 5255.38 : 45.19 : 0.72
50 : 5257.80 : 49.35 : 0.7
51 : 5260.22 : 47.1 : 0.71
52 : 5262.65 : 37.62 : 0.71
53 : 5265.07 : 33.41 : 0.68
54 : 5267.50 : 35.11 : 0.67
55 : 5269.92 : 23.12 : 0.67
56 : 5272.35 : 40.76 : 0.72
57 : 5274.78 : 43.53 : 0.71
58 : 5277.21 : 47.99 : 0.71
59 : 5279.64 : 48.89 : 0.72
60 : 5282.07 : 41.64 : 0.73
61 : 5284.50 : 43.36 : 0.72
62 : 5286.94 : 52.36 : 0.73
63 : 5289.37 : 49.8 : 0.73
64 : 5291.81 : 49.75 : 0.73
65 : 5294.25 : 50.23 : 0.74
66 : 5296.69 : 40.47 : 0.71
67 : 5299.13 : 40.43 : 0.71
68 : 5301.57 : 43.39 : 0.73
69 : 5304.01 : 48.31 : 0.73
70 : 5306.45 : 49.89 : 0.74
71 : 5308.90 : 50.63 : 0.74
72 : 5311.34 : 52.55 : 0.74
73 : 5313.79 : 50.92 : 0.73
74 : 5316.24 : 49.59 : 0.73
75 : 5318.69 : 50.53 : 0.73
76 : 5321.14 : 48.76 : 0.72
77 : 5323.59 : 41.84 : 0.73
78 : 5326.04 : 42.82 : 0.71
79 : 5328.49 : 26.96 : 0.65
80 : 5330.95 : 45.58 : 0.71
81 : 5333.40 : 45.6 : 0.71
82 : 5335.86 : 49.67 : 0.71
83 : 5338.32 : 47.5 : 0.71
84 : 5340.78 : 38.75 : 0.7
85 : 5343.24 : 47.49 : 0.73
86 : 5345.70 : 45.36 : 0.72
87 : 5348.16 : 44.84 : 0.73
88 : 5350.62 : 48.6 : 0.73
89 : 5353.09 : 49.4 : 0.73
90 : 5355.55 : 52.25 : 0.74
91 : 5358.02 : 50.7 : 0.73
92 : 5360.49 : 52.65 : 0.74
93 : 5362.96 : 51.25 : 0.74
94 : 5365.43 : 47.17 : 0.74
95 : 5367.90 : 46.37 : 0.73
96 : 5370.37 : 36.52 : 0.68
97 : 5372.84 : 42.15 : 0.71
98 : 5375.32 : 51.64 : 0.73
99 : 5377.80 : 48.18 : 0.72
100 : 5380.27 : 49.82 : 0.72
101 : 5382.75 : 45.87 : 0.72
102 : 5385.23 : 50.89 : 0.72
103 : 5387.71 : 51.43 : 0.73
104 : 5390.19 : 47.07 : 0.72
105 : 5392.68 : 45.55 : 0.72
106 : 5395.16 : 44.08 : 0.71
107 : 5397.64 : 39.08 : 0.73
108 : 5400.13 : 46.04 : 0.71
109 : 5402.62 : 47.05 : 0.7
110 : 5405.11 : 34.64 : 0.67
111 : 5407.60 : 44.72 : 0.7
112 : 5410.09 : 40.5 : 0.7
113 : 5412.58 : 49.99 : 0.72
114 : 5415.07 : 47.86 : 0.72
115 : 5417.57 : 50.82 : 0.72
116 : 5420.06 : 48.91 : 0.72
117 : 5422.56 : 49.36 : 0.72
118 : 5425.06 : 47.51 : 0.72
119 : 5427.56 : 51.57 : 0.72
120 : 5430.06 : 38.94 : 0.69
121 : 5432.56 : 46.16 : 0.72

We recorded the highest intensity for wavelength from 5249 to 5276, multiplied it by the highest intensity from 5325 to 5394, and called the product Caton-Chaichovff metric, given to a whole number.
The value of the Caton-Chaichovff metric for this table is 2598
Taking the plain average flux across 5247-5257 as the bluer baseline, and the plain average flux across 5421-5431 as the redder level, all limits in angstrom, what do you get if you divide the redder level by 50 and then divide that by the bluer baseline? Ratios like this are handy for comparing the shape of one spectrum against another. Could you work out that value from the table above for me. 0.021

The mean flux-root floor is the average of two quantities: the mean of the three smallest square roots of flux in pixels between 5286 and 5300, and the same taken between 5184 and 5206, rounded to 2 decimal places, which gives 5.95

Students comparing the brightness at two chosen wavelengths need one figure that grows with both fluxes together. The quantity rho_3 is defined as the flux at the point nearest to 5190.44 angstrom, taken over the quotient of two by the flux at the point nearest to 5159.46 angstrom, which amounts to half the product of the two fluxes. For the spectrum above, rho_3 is 759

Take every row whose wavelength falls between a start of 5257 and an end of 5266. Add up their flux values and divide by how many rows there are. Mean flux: 42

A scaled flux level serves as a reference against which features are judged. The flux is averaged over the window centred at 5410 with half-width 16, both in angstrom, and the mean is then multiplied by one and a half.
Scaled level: 68.1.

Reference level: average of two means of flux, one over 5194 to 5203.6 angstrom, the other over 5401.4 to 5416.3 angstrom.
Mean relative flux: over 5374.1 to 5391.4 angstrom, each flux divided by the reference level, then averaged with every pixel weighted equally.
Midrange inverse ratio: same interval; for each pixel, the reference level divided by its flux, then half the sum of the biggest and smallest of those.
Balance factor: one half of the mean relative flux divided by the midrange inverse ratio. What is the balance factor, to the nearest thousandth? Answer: 0.680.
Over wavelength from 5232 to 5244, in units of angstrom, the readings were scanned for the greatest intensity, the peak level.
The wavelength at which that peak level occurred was 5236.06 angstrom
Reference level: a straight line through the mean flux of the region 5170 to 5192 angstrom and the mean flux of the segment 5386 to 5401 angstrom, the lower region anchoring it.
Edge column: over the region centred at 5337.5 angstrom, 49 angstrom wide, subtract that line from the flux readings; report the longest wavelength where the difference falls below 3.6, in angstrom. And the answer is 5348.16 angstrom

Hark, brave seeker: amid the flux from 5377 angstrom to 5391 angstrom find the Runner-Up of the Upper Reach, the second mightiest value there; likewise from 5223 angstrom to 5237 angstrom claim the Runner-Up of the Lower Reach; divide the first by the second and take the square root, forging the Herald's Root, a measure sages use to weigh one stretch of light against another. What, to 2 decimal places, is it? 1.08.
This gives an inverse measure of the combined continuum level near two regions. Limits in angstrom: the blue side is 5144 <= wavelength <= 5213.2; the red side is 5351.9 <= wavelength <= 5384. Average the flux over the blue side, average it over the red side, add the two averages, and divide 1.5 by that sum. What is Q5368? 0.0189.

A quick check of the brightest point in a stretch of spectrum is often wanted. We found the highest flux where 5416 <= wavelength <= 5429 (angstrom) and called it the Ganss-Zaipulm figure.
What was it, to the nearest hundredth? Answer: 51.57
